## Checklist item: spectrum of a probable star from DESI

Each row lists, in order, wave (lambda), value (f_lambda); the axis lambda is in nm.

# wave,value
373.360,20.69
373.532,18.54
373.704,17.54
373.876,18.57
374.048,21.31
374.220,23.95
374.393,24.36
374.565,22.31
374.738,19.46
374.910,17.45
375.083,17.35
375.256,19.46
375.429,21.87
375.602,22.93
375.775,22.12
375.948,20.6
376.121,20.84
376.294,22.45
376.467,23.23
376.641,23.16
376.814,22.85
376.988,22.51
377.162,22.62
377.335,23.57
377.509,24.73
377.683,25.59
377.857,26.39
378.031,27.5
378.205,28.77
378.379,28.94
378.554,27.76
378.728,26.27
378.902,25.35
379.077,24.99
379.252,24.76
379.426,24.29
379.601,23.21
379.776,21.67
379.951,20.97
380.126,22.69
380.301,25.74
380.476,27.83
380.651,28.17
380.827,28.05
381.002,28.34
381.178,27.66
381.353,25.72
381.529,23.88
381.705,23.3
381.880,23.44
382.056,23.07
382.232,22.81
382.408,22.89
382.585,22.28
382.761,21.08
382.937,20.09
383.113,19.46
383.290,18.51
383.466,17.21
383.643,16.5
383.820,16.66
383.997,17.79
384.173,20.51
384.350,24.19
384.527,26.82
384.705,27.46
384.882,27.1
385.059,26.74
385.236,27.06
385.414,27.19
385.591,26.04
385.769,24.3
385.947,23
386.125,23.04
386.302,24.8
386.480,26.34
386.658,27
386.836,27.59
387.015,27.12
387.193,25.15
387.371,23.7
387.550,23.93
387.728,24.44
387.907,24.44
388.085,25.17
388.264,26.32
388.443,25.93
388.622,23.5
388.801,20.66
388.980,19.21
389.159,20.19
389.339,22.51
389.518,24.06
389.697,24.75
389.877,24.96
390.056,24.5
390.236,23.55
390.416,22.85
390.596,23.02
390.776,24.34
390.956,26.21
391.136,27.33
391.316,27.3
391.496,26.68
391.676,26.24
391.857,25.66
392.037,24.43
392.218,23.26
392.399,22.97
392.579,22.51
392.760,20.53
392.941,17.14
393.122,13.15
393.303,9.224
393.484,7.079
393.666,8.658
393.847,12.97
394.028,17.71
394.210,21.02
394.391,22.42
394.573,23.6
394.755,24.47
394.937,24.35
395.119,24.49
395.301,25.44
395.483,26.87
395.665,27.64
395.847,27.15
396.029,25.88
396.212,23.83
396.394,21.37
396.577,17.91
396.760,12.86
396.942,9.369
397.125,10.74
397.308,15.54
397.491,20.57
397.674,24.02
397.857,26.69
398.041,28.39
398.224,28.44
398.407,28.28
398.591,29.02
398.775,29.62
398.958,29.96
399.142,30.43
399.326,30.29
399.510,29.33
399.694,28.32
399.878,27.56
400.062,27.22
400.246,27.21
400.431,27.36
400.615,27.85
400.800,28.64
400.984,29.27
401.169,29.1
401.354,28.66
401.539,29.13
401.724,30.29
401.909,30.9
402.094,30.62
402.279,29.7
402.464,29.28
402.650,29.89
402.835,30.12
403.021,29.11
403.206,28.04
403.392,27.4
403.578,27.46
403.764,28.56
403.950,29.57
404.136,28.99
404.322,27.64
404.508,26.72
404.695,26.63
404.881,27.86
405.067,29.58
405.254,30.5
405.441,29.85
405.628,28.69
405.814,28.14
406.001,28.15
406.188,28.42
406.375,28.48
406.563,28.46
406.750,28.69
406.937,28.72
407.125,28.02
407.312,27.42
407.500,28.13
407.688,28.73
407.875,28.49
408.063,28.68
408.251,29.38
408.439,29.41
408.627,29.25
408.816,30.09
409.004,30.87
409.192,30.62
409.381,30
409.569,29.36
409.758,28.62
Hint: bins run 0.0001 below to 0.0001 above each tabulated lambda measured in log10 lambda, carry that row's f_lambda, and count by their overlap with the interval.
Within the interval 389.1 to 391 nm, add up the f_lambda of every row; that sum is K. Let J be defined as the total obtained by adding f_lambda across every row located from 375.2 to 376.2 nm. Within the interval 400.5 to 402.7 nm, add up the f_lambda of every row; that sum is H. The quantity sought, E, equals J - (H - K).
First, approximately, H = 353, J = 128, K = 261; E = 35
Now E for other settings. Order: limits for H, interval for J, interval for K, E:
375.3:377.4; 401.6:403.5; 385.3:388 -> 405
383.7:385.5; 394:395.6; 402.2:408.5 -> 942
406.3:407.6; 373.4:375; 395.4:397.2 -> 189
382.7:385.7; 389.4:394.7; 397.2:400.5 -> 726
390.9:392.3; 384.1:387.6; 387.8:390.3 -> 632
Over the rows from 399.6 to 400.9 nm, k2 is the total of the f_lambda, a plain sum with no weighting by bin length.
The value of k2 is 194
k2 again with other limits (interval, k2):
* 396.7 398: 120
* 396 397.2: 122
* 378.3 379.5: 182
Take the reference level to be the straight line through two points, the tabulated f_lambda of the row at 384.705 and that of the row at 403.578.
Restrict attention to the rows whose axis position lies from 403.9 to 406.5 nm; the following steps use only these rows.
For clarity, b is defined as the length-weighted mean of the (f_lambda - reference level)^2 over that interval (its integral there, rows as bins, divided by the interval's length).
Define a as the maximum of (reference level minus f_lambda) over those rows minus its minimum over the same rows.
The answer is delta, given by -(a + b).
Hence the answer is -6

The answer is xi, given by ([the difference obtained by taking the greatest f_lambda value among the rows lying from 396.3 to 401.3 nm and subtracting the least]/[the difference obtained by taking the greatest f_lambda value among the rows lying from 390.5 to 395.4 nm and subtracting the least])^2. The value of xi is 1.1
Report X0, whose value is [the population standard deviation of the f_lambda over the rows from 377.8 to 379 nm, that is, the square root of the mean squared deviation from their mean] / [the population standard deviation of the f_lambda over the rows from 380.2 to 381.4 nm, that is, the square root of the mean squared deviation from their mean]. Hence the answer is 1.2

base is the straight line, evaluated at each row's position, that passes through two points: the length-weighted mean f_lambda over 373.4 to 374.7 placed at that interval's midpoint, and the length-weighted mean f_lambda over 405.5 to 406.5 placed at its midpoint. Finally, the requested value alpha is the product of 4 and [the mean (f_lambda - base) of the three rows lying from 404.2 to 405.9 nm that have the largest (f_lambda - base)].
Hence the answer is 7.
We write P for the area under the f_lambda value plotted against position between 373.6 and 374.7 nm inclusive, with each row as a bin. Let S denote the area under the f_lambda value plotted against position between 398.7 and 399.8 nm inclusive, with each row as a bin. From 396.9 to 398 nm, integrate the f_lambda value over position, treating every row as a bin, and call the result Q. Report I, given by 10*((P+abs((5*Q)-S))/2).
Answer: 467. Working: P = 23.3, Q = 21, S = 32.6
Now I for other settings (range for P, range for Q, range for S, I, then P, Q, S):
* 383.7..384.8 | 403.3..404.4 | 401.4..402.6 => 720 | 24.3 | 31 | 35.9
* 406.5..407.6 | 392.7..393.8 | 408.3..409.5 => 317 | 31.1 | 14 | 36.0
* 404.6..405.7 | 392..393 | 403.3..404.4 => 548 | 31.7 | 22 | 31.1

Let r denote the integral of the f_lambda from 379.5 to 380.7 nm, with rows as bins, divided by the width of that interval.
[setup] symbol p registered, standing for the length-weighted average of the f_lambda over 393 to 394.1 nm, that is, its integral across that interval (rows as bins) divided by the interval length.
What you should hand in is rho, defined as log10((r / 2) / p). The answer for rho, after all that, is 0.02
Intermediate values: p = 12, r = 24.2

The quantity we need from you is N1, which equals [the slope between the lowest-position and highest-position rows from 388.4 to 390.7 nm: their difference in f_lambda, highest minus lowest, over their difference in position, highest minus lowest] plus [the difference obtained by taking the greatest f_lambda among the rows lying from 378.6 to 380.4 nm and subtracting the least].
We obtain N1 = 4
